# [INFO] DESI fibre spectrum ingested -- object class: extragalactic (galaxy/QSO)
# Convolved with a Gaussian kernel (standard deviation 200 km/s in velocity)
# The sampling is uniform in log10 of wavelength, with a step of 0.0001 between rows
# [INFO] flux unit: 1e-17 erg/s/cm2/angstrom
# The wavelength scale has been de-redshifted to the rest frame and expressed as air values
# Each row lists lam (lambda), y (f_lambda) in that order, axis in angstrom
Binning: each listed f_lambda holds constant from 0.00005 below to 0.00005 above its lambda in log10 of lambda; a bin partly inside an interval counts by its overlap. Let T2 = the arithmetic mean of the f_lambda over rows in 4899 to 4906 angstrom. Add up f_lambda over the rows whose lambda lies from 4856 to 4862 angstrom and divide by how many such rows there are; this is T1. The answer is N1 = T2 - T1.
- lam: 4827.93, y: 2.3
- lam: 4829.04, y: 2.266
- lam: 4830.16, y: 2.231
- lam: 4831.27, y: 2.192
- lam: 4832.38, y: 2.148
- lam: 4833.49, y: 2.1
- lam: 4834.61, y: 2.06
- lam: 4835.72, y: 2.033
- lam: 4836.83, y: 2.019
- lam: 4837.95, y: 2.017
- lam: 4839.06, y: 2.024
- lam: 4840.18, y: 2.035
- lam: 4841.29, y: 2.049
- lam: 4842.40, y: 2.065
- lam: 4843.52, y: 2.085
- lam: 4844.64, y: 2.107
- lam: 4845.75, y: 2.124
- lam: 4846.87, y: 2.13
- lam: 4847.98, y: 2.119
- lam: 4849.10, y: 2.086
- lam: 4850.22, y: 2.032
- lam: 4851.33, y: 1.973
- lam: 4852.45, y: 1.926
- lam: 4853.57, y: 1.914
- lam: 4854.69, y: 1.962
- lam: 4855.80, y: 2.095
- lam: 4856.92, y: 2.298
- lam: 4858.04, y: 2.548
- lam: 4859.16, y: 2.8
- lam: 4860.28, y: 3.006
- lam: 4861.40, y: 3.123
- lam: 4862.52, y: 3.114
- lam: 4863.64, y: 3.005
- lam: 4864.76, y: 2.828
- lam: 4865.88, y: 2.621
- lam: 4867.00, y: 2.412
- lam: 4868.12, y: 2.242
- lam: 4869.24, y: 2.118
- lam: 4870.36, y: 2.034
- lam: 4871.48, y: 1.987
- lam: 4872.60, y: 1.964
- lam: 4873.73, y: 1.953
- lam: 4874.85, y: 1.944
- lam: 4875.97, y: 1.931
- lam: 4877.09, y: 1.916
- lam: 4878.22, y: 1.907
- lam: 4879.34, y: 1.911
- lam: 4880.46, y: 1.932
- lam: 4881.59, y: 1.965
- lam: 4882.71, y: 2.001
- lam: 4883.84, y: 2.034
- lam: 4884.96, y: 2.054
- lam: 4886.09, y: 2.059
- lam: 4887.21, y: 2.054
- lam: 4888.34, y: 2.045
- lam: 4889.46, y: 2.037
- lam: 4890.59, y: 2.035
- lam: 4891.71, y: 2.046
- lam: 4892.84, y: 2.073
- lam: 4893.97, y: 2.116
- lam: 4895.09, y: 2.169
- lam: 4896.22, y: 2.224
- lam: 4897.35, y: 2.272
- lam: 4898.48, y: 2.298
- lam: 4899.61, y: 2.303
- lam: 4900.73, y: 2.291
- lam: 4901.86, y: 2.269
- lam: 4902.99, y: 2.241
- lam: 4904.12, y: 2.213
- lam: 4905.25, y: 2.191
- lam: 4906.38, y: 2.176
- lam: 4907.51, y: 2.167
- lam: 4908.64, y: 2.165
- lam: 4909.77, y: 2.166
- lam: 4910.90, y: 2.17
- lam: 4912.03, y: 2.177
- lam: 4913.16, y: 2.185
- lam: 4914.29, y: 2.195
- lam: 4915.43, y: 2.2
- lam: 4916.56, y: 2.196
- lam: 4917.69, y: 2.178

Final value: -0.50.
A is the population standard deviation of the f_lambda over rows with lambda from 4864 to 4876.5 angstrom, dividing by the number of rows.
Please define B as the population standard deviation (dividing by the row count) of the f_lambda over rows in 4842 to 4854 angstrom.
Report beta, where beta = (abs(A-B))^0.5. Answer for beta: 0.47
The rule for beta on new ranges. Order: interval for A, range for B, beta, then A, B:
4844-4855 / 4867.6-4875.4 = 0.14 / 0.08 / 0.101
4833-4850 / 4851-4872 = 0.63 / 0.04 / 0.430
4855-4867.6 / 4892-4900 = 0.50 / 0.33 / 0.084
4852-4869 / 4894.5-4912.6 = 0.61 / 0.43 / 0.051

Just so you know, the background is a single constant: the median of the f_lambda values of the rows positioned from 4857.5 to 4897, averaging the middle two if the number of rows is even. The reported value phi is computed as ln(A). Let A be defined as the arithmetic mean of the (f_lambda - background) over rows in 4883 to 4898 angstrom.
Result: -3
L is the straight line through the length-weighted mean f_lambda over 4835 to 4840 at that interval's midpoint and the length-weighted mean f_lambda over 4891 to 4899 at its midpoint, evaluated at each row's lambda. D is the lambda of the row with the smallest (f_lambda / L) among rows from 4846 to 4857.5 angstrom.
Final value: 4853.57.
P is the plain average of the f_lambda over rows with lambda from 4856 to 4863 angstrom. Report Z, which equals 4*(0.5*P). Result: 5.6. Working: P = 2.81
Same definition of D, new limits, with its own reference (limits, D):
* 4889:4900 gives 4890.59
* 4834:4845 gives 4837.95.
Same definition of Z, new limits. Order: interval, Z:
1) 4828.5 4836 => 4.3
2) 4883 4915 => 4.3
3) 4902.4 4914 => 4.4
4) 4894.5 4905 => 4.5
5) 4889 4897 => 4.2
